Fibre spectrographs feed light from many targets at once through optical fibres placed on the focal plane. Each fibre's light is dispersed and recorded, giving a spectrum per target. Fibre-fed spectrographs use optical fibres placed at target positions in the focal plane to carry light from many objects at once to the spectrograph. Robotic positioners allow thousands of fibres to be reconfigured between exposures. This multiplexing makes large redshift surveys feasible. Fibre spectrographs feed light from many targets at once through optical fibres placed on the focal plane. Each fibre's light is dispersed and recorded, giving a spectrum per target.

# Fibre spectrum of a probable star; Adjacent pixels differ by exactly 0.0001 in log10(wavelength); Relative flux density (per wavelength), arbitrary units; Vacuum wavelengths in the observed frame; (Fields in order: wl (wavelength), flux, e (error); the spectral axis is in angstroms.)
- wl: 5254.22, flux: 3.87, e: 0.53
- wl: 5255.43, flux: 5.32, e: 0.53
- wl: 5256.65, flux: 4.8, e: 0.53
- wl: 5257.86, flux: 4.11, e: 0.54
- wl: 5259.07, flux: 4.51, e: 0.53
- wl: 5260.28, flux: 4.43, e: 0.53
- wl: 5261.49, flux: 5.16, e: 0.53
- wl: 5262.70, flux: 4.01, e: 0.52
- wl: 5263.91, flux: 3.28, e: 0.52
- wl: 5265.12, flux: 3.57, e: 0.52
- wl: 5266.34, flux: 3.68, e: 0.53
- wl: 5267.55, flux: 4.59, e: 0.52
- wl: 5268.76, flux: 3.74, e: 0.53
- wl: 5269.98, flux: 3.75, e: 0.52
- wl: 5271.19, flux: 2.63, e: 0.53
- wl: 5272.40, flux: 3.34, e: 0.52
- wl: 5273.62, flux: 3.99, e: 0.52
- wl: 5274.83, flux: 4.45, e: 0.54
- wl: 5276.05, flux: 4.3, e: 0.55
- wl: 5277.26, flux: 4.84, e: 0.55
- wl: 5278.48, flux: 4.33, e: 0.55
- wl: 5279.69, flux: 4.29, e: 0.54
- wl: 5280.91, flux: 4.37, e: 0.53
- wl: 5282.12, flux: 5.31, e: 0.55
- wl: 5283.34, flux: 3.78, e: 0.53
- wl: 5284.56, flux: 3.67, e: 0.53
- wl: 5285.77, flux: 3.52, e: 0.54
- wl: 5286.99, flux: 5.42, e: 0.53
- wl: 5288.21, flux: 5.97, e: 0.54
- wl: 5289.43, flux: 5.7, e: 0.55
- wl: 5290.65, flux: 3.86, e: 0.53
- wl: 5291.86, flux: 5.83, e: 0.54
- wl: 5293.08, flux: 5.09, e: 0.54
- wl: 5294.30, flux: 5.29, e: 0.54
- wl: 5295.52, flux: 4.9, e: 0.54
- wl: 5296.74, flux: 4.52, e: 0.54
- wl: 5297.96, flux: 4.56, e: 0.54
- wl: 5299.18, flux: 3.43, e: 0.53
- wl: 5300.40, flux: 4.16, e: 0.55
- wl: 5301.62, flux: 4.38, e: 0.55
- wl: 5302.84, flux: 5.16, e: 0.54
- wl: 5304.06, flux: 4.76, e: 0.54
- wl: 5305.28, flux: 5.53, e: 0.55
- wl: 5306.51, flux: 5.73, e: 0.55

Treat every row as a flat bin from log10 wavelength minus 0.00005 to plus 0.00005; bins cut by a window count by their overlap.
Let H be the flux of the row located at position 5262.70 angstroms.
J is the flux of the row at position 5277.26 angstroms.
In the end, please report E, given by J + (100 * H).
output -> 406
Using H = 4.01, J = 4.84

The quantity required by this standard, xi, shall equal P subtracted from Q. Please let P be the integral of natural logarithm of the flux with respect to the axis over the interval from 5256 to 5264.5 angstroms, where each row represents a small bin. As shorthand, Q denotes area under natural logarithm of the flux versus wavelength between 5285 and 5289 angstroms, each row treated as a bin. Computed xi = -6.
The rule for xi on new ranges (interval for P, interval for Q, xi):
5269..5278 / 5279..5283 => -6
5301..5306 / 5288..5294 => 2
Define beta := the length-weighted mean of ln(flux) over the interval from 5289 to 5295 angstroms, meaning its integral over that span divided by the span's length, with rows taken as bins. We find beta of 1.63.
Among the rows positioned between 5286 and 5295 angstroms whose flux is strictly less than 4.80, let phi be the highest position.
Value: 5290.65 angstroms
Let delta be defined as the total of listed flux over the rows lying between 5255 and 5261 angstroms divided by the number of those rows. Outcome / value 4.6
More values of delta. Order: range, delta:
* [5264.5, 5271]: 3.9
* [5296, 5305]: 4.4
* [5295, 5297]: 4.7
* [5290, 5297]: 4.9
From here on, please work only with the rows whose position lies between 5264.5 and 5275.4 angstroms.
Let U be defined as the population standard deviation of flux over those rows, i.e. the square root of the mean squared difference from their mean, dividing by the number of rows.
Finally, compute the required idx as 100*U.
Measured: 55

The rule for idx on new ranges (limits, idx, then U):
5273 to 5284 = 42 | 0.42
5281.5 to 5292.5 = 98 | 0.98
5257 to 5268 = 55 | 0.55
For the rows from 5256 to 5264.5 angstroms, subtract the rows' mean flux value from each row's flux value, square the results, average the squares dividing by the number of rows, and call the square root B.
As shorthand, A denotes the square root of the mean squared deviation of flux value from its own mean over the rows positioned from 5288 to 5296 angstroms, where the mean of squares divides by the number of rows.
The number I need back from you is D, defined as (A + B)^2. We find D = 1.51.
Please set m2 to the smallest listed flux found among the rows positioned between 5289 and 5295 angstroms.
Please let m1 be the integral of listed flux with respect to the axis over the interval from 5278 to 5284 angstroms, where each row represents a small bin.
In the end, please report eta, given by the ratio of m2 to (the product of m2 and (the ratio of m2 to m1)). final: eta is 6.9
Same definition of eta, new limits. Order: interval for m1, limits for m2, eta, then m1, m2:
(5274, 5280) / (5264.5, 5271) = 7.5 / 26.6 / 3.57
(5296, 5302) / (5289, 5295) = 6.6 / 25.3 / 3.86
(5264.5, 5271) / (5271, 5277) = 9.4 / 24.6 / 2.63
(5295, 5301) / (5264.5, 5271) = 7.2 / 25.8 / 3.57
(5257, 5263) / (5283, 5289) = 7.6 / 26.9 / 3.52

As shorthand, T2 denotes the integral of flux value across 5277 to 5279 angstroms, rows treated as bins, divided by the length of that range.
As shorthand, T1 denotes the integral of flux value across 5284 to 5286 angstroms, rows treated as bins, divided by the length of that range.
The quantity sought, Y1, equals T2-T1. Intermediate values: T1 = 3.6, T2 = 4.54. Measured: 0.92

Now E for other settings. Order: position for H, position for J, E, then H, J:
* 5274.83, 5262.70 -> 449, 4.45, 4.01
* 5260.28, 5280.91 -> 447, 4.43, 4.37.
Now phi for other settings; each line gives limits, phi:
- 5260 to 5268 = 5267.55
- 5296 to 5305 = 5304.06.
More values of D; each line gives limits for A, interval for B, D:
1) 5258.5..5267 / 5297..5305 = 1.30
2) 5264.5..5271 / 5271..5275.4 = 1.11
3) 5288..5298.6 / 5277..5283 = 1.11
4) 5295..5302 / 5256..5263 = 0.72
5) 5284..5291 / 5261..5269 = 2.65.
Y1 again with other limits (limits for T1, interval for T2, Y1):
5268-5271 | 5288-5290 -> 2.17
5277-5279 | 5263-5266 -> -1.04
